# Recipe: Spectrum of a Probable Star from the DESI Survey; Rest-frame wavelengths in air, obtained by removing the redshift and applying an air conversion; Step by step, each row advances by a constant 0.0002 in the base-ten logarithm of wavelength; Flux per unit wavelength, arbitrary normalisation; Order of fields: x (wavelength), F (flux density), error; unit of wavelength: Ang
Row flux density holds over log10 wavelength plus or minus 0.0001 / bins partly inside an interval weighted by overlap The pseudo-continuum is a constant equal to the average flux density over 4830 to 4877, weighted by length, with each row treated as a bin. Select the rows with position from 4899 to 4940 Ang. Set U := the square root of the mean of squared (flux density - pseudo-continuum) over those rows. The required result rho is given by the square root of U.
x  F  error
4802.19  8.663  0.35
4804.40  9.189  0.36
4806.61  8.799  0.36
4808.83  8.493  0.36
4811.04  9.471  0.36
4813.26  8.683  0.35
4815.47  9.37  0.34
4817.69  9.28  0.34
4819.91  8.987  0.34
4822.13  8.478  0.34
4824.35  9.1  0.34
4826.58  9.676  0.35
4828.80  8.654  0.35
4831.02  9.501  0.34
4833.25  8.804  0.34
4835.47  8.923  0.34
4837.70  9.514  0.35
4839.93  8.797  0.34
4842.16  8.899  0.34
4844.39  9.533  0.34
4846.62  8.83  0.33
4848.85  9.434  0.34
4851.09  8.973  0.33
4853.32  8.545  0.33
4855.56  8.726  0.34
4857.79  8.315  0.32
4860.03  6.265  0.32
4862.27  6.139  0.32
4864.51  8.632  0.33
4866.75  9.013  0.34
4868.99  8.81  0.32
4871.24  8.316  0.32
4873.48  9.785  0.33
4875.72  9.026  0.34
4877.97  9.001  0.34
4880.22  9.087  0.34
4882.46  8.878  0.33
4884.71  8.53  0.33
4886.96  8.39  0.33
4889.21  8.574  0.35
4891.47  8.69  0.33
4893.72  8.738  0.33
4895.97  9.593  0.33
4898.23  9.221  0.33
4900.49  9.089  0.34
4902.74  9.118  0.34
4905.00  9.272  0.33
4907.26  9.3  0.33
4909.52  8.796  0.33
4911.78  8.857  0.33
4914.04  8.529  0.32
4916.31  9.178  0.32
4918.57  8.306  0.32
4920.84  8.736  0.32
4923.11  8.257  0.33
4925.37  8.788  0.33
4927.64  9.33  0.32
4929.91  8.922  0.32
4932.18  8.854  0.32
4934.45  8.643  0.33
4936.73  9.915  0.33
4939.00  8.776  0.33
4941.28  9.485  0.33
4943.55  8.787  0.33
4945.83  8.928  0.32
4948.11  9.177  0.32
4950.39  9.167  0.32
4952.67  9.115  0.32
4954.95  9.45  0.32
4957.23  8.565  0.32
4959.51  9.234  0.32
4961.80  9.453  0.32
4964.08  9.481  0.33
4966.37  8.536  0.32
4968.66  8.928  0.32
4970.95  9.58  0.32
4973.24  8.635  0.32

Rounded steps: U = 0.45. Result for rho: 0.67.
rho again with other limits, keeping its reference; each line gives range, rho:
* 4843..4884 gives 0.97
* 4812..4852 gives 0.72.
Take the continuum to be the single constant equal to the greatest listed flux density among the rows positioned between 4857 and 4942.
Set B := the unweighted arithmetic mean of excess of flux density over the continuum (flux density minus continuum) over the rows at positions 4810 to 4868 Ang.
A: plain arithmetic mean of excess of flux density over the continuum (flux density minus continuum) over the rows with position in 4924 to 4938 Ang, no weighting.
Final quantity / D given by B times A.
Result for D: 0.94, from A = -0.84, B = -1.12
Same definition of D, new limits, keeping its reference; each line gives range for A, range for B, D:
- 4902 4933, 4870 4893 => 1.13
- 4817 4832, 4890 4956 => 0.75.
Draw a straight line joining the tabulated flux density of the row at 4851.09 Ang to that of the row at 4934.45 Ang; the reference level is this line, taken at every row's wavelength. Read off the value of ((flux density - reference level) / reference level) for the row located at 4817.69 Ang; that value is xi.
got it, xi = 0.02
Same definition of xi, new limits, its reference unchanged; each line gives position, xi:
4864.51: -0.03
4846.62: -0.02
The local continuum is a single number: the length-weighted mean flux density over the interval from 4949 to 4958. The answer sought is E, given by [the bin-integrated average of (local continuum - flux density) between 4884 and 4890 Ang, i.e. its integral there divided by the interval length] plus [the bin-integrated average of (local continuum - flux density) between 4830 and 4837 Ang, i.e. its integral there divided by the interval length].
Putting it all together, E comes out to 0.61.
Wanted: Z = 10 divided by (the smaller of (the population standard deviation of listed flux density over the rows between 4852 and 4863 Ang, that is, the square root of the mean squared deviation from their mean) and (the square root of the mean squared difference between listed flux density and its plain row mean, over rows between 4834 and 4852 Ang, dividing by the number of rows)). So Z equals 33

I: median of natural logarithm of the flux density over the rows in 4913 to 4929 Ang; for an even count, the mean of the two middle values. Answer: 2.17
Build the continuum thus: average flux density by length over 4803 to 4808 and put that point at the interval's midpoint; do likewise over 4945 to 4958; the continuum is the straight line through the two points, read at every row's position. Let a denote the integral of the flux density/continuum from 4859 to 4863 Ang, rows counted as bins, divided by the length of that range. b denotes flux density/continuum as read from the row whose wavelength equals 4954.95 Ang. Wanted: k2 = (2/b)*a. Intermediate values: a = 0.69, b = 1.04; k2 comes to 1.33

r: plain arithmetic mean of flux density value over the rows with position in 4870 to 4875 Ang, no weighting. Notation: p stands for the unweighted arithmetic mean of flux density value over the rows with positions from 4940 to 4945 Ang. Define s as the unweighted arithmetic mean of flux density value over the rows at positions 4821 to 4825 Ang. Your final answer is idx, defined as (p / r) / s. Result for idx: 0.1149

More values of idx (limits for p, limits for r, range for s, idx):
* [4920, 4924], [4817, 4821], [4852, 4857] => 0.1077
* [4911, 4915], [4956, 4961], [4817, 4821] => 0.1069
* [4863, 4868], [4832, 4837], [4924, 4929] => 0.1099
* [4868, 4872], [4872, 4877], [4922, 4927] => 0.1068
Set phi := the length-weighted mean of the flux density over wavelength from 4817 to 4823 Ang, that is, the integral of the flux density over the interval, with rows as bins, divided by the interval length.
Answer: 8.91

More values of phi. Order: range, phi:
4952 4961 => 9.11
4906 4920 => 8.83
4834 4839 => 9.18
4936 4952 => 9.16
